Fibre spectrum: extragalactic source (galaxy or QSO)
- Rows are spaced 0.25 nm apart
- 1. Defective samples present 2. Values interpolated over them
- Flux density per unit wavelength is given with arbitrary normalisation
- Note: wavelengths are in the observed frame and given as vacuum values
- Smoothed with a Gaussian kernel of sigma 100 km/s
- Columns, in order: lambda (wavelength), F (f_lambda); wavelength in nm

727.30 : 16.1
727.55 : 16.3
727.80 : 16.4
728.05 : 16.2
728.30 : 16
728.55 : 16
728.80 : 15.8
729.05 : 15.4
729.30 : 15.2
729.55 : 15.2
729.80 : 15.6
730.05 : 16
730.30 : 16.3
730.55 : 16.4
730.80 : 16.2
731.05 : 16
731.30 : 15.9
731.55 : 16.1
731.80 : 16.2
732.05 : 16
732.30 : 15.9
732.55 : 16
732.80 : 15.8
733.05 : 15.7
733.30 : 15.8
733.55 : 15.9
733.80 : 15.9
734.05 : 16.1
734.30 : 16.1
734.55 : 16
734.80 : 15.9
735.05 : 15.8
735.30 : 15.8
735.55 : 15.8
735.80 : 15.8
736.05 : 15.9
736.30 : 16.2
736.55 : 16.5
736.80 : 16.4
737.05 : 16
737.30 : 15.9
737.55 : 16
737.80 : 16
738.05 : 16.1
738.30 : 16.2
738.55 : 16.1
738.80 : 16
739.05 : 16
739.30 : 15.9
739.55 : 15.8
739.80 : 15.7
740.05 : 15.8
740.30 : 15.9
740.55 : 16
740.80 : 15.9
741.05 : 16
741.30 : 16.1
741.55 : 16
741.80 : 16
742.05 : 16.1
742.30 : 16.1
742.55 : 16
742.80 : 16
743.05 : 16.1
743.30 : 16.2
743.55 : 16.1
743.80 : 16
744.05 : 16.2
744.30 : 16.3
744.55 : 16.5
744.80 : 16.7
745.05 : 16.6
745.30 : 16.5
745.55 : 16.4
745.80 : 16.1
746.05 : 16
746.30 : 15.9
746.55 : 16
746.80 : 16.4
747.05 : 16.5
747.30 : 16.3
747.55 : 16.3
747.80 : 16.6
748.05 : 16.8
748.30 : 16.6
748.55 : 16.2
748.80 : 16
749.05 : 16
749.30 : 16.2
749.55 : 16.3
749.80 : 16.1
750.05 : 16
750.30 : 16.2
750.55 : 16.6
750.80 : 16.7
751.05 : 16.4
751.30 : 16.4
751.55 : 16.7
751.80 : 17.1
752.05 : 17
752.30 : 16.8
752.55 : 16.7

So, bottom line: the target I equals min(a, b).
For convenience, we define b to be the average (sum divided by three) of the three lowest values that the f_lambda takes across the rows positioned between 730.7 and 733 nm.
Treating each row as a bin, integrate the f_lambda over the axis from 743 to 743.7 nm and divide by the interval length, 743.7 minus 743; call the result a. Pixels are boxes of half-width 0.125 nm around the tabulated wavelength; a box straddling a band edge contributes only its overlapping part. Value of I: 15.9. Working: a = 16.1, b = 15.9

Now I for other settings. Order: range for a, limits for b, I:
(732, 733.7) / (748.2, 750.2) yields 15.9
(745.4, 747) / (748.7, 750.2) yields 16.0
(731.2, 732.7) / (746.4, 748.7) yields 16.0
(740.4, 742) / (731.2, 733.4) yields 15.8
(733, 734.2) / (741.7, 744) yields 15.9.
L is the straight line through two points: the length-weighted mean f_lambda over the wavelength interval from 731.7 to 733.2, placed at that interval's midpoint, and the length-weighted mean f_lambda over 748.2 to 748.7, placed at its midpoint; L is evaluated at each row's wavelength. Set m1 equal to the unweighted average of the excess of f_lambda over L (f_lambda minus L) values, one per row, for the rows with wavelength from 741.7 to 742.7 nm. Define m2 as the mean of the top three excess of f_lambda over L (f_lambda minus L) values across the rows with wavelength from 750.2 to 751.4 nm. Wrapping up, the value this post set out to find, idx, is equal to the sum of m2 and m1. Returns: 0.0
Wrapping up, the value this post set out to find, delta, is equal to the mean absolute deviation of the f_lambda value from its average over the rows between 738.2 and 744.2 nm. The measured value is 0.094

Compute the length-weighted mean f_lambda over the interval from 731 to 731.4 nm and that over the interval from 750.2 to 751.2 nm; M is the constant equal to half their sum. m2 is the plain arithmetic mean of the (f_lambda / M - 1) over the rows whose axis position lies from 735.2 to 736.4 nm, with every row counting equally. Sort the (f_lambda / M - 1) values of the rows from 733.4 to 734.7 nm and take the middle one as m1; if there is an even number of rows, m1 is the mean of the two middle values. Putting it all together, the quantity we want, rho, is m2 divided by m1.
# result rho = 1.5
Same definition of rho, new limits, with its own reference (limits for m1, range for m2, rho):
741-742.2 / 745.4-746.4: 0.5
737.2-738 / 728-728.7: 0.7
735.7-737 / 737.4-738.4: 11.5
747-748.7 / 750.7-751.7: 1.2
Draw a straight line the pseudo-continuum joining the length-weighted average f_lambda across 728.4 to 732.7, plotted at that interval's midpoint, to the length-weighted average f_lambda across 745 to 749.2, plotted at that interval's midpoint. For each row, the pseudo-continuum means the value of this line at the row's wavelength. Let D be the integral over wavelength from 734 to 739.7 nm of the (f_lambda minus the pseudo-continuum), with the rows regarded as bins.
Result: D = -0.2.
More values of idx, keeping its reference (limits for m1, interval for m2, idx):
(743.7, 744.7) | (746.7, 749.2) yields 0.3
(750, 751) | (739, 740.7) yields -0.2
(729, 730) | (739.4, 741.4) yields -0.6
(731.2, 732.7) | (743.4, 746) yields 0.4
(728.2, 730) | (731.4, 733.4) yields 0.0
